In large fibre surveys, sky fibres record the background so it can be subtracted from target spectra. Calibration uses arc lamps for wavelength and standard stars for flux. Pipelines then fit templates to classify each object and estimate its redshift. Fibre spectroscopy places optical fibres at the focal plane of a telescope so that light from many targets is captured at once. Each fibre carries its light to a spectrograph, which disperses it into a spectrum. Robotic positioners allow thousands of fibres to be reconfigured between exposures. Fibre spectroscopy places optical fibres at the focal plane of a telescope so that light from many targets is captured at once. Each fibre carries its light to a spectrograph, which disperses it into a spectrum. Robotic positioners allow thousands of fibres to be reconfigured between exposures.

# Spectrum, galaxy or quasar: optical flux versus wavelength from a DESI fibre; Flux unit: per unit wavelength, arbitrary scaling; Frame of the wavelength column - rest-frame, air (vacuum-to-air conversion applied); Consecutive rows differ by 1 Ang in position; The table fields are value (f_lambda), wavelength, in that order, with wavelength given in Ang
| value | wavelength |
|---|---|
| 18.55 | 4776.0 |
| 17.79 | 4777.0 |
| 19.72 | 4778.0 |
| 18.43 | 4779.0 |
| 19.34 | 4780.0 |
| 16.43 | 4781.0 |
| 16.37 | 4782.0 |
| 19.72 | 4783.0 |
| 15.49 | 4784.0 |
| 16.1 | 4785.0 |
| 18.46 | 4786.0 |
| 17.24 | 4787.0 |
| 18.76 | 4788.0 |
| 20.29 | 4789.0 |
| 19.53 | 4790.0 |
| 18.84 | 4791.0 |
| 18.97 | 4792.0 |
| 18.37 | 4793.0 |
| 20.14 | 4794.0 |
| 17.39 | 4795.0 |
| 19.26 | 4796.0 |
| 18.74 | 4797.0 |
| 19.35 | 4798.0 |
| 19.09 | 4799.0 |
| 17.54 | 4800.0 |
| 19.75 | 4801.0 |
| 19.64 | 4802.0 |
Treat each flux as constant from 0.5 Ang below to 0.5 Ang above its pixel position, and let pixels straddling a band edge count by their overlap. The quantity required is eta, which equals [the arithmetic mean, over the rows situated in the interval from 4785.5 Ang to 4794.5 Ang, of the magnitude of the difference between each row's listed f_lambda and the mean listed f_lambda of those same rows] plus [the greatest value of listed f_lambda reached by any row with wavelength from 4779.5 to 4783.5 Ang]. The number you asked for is 20.4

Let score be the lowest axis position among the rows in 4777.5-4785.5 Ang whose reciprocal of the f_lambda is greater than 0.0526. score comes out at 4779.0 Ang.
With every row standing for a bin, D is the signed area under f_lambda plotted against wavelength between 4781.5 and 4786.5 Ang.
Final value 86.1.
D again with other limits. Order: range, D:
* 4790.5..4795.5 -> 93.7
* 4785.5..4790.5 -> 94.3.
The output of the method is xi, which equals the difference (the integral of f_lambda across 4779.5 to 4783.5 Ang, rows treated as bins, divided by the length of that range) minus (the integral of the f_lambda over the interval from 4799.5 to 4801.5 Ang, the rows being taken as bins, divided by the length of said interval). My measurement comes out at -0.7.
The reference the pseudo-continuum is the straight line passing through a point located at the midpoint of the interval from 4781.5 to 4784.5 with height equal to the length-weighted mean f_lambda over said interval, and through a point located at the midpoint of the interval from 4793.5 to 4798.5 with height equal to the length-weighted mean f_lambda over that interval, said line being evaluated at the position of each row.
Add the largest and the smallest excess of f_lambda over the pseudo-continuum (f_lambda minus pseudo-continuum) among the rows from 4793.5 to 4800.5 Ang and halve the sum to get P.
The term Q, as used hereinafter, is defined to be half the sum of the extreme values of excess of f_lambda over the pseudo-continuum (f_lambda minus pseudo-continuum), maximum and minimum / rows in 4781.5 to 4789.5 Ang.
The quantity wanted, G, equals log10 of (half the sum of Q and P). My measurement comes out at -1.5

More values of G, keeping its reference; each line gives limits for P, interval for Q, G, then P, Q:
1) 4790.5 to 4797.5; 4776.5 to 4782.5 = -0.2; 0.0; 1.3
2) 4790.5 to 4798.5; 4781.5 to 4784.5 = -0.8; 0.0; 0.3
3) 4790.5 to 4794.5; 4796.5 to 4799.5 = -0.6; 0.6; -0.1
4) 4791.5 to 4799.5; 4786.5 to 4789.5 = -0.4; 0.0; 0.9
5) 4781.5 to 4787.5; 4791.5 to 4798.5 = -0.8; 0.3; 0.0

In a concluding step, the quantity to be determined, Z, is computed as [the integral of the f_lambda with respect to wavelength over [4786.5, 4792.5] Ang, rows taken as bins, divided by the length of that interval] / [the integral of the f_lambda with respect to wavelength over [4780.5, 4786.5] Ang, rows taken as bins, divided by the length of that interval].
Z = 1.11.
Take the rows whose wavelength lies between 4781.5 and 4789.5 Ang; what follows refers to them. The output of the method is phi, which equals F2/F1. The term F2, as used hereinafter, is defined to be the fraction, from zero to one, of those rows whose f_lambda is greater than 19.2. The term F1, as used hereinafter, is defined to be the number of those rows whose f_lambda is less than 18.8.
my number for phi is 0.04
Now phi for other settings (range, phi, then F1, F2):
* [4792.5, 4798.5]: 0.17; 3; 0.50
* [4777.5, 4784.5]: 0.11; 4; 0.43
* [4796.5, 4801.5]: 0.20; 2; 0.40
